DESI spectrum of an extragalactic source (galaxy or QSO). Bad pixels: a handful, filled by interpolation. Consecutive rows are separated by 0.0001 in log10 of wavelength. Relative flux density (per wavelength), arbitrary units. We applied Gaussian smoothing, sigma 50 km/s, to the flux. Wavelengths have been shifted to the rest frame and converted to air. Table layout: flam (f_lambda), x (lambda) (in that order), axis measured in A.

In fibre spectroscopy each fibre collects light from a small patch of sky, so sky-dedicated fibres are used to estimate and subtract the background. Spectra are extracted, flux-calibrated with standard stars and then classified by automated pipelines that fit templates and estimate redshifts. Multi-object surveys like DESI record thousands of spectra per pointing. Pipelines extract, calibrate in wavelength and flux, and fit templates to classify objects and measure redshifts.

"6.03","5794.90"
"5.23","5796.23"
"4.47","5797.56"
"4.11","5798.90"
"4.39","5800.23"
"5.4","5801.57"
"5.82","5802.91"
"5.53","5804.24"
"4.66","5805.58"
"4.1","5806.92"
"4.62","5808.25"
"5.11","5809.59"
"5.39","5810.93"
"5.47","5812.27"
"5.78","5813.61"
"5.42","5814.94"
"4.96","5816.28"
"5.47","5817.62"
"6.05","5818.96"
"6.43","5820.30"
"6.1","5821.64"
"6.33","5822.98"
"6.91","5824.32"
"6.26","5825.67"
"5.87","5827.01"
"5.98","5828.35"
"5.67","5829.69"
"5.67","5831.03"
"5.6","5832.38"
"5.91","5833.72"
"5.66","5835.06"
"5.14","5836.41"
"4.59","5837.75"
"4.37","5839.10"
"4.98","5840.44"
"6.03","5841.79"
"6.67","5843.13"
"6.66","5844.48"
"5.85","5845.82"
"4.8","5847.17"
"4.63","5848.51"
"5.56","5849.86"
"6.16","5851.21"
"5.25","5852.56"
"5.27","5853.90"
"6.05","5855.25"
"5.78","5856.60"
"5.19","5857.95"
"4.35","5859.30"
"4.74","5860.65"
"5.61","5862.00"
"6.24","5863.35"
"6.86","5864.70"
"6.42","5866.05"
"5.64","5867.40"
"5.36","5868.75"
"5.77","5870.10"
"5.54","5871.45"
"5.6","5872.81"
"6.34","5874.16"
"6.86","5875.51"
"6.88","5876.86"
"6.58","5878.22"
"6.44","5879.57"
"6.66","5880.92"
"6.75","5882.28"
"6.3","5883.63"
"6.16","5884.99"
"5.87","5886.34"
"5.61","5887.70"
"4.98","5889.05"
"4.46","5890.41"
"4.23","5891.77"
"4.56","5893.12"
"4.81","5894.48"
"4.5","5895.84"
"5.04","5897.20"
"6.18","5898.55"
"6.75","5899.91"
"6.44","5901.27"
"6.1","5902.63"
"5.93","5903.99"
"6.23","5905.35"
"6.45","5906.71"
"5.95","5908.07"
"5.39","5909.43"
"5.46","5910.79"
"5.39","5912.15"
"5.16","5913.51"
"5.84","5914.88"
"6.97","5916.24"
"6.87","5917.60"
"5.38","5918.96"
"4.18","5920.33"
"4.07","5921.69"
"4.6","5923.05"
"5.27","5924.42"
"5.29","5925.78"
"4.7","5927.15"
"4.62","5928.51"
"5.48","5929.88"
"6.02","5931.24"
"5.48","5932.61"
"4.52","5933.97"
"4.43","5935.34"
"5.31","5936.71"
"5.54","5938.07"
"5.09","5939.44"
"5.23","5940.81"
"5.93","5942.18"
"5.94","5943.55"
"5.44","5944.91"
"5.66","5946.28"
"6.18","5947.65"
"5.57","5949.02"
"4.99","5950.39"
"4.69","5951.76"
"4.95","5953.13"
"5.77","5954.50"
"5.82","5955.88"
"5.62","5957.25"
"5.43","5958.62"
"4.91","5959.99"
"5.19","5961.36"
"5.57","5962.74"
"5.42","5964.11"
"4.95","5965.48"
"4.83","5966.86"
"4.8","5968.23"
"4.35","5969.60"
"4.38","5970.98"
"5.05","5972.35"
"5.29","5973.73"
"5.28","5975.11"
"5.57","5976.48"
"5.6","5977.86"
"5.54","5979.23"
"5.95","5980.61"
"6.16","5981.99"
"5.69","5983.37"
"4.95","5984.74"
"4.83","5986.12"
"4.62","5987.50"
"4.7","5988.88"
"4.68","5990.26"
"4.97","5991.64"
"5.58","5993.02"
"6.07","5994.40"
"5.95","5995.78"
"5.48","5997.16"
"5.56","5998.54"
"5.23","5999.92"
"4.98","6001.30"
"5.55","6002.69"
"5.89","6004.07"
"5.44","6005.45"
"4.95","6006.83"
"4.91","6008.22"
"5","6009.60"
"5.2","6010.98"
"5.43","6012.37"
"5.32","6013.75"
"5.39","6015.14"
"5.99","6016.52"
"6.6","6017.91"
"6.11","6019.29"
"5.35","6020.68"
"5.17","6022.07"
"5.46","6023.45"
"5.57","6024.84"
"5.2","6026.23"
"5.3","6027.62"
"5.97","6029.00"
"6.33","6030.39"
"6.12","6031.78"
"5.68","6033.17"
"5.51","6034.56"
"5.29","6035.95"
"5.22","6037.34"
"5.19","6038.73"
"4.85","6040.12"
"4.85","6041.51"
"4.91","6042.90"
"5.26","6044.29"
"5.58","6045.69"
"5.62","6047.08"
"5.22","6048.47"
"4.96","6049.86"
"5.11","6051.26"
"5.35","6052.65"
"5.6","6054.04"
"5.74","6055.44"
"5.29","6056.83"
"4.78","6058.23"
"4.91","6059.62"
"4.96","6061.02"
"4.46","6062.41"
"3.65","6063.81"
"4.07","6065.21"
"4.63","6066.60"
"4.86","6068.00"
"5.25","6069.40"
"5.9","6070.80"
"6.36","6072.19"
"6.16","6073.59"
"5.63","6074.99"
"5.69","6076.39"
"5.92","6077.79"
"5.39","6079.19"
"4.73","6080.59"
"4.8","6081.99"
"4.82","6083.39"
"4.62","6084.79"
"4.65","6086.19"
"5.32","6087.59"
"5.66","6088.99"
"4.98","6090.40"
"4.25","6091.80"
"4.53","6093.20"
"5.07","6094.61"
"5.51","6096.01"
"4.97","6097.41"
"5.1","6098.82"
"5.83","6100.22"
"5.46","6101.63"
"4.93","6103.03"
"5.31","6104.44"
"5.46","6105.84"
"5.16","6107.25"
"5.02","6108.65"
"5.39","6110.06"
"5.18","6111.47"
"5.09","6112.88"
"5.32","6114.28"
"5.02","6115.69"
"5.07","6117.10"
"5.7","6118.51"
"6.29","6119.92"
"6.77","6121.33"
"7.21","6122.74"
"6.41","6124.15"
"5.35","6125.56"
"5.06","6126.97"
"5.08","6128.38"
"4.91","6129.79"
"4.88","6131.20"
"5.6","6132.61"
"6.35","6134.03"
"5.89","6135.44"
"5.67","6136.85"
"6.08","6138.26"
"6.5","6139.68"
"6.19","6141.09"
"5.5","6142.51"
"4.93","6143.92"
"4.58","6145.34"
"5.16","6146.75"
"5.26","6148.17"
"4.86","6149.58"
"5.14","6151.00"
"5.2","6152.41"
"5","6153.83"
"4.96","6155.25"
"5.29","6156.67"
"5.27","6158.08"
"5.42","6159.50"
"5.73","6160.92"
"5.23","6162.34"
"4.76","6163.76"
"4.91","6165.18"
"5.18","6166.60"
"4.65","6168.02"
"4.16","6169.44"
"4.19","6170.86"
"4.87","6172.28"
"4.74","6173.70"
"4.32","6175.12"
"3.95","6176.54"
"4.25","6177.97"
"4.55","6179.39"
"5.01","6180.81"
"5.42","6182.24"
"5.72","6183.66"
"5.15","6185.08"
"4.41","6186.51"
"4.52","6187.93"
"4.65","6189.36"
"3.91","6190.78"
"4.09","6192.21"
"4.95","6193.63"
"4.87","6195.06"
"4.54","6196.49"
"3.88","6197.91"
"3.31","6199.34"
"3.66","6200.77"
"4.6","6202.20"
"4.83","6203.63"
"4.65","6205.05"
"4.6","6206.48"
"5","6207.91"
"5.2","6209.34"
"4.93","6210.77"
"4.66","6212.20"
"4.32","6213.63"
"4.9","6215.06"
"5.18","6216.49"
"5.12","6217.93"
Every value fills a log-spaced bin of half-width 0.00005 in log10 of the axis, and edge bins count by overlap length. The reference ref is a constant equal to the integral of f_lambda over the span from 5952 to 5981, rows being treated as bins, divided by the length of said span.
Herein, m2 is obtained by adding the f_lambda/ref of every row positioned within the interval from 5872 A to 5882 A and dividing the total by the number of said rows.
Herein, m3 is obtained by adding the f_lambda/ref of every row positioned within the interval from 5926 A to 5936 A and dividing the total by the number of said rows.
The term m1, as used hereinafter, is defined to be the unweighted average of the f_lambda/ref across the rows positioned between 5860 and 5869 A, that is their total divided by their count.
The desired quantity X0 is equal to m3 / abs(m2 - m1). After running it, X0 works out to 8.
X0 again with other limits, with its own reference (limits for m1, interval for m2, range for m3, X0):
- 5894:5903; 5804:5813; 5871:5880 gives 9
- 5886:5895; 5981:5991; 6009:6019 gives 35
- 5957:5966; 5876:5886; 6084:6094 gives 4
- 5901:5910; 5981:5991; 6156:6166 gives 5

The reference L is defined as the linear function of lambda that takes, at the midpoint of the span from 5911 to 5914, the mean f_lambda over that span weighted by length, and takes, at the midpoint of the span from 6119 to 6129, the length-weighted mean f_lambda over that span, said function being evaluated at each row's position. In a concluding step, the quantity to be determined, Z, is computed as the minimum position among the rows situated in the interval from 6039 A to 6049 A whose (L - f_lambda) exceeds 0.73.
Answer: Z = 6040.12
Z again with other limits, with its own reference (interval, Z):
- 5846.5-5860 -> 5859.30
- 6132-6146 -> 6143.92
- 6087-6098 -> 6090.40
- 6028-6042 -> 6040.12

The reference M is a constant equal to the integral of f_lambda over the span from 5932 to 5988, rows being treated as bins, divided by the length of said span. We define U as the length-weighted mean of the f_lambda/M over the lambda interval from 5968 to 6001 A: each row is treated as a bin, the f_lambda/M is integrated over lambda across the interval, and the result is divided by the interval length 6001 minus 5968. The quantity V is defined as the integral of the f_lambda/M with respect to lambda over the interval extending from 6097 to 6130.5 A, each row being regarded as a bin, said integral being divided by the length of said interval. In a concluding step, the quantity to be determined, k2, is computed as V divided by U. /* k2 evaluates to 1.04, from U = 1.00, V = 1.03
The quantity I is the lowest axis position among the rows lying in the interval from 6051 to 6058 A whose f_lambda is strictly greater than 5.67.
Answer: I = 6055.44 A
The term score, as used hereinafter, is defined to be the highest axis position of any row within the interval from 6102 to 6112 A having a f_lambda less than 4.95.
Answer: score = 6103.03 A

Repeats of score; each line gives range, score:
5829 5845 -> 5839.10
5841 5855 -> 5848.51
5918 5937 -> 5935.34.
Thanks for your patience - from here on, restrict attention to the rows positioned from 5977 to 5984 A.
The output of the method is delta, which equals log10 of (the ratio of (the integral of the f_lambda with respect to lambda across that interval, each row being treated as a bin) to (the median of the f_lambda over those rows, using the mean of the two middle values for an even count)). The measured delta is 0.852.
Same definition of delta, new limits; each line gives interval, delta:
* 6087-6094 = 0.841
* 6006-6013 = 0.854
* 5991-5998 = 0.848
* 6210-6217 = 0.835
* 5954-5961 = 0.835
